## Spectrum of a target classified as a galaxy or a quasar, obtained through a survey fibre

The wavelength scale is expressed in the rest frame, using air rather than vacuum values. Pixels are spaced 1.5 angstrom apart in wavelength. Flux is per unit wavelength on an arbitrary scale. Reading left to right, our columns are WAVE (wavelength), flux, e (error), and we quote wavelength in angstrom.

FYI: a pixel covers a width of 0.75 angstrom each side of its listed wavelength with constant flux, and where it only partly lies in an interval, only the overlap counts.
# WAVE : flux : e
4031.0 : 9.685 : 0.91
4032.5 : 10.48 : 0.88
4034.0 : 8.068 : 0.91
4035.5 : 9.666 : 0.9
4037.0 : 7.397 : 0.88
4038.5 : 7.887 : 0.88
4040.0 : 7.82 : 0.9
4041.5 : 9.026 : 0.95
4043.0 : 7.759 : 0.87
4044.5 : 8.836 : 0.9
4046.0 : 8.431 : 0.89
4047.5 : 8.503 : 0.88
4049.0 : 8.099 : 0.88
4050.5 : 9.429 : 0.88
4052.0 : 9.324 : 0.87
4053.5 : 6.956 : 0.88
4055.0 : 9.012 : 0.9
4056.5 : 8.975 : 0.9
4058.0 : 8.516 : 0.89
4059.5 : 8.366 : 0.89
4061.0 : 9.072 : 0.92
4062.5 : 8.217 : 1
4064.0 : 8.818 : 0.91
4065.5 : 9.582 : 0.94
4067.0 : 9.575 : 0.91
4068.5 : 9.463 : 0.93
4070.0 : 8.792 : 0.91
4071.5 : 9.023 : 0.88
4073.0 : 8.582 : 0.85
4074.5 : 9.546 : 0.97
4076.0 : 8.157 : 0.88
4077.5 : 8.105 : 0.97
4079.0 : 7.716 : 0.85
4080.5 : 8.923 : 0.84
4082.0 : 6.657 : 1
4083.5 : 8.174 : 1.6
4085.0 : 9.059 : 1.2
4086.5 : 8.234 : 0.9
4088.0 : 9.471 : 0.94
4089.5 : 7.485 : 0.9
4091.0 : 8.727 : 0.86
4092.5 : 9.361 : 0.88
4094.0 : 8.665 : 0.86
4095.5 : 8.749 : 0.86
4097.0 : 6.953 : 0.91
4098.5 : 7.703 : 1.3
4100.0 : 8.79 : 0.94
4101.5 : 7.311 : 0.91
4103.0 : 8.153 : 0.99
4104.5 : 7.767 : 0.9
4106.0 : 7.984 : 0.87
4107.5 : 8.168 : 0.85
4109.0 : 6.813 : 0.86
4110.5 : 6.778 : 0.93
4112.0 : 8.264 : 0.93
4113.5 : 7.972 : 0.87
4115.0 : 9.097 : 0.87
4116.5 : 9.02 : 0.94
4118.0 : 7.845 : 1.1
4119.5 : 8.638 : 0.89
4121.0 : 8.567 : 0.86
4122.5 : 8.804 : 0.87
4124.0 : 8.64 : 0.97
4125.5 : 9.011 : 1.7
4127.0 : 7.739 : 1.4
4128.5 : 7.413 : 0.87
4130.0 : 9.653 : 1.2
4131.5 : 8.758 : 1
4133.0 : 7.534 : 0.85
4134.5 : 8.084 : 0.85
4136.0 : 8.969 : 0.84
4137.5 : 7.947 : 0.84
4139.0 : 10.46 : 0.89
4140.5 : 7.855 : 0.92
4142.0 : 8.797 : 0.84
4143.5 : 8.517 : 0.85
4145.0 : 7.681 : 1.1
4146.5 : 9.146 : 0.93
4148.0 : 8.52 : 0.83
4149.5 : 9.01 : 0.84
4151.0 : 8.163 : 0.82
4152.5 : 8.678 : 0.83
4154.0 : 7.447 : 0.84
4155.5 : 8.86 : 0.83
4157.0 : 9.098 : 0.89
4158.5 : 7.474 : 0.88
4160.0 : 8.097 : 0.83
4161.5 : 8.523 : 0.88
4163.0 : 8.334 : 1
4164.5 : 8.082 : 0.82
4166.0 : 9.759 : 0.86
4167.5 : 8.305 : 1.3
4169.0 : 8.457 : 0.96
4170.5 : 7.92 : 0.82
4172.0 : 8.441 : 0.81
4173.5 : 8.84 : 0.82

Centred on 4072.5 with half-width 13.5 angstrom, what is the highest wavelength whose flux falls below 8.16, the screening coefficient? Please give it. 4082.0 angstrom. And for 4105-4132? 4128.5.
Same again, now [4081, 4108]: 4106.0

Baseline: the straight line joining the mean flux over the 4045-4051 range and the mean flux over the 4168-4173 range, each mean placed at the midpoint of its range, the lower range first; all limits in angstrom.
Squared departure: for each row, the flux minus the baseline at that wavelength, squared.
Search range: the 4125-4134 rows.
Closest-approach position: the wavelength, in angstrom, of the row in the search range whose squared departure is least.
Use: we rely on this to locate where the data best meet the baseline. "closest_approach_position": 4131.5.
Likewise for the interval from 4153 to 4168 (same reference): 4167.5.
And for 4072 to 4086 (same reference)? 4073.0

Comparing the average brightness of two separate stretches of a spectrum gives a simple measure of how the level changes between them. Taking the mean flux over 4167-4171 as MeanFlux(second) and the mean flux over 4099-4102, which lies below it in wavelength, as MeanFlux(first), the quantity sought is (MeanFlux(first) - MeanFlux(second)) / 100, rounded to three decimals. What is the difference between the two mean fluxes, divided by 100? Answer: -0.002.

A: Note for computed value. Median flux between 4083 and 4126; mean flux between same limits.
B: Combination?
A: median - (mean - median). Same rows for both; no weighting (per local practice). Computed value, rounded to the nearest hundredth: 8.25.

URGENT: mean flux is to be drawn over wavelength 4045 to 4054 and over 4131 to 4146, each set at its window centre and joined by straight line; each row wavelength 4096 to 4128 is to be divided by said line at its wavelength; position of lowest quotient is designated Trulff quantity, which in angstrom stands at 4110.5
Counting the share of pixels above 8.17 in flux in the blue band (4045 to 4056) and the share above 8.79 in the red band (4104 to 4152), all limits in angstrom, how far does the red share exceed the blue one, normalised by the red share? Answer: -1.3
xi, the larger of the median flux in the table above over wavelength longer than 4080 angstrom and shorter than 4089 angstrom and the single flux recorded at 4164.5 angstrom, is 8.6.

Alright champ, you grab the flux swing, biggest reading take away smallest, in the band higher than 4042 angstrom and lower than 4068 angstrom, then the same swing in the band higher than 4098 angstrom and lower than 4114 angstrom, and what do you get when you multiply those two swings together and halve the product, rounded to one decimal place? 2.6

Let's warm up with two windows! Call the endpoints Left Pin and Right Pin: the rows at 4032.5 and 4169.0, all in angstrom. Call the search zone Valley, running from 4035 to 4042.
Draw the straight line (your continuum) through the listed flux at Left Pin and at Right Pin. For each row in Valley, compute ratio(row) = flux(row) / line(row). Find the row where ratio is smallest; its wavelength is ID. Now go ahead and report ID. 4037.0 angstrom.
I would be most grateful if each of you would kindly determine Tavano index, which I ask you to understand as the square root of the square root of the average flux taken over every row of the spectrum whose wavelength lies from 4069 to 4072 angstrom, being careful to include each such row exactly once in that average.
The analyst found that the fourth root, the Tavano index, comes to 1.73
